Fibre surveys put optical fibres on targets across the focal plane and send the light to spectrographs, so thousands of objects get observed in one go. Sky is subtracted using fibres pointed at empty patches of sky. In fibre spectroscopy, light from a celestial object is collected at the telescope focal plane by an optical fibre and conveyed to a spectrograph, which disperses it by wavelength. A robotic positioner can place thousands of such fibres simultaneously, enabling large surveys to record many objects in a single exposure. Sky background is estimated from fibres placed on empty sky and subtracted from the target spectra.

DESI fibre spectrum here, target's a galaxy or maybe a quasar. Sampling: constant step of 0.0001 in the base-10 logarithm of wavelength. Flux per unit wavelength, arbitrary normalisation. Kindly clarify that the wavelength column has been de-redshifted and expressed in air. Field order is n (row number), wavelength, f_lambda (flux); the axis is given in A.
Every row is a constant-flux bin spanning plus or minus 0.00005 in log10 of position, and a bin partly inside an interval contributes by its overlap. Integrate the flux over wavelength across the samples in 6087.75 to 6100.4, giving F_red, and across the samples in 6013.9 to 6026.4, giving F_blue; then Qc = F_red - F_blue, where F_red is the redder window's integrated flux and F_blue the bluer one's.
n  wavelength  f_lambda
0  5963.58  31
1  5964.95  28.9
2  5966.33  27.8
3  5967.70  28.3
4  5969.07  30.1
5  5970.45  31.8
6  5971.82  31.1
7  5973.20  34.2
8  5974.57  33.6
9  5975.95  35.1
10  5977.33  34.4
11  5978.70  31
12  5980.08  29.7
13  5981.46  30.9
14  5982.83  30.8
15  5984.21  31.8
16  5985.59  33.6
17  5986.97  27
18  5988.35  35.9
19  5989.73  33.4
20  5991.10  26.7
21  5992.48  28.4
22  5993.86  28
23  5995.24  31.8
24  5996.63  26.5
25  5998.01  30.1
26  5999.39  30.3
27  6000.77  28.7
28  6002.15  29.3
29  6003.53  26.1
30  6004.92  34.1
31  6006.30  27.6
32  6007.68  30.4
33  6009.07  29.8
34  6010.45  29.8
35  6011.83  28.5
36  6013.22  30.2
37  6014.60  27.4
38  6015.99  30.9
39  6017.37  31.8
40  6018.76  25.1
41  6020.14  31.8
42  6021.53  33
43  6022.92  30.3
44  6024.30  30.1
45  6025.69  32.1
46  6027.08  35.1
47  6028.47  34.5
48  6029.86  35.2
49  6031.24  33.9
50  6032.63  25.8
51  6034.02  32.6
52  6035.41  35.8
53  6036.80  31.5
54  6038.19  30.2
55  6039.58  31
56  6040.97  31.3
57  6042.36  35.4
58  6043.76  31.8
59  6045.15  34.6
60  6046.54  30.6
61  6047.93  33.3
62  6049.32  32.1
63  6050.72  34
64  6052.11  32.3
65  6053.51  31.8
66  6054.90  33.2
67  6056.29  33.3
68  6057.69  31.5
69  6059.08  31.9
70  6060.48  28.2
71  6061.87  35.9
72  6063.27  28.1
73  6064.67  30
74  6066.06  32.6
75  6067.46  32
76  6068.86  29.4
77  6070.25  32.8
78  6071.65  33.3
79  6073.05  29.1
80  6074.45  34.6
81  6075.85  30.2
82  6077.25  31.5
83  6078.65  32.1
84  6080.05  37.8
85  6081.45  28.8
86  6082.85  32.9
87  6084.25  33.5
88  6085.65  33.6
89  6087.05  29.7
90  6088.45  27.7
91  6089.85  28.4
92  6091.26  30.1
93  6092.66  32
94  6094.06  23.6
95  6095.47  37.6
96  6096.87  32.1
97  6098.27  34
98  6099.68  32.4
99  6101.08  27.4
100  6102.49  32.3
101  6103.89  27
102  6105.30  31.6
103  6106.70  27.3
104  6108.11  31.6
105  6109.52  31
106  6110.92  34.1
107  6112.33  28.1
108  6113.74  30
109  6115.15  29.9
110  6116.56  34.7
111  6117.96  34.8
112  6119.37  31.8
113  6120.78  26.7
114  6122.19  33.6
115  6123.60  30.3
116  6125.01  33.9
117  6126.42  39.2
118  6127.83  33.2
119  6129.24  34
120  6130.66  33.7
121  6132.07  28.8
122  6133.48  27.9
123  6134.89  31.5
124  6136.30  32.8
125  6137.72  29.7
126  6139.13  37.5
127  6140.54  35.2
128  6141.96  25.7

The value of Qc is 12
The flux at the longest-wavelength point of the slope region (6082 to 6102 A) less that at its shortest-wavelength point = -5.5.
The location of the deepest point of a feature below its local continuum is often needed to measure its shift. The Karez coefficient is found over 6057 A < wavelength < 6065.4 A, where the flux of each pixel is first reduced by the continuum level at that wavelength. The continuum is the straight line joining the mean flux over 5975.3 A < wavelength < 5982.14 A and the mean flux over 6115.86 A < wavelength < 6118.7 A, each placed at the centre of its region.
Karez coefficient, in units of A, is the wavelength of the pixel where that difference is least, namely 6063.27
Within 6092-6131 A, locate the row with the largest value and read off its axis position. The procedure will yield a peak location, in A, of 6126.42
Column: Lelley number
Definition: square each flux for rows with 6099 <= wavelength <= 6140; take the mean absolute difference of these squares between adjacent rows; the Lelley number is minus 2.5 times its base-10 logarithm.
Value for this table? -5.89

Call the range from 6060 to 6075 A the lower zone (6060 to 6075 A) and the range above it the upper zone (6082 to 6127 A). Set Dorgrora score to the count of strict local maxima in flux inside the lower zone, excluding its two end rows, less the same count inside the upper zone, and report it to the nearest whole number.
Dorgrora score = -8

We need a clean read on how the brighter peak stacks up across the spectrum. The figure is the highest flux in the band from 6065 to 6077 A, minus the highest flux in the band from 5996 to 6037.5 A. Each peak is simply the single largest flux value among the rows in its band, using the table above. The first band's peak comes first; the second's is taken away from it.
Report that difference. -1.2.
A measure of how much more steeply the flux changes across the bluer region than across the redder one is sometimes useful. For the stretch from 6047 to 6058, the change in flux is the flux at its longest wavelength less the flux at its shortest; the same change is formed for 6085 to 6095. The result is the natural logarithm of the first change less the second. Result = 2.1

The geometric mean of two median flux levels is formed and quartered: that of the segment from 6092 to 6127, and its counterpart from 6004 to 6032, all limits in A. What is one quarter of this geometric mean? 7.80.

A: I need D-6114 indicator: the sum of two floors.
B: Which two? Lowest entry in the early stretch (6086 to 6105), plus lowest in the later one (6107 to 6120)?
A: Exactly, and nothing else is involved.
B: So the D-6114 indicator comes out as 51.7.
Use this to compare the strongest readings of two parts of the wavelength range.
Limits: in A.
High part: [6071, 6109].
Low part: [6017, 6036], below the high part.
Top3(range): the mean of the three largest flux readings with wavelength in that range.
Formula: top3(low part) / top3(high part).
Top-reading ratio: 0.96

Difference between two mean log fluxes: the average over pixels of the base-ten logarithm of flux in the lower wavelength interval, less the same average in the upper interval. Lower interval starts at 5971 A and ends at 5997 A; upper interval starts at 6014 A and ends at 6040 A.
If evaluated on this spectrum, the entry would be -0.003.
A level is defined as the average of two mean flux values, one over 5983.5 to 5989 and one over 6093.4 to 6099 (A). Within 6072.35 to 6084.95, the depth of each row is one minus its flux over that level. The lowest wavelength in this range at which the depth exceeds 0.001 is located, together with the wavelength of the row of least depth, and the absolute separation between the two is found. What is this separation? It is 7.0 A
